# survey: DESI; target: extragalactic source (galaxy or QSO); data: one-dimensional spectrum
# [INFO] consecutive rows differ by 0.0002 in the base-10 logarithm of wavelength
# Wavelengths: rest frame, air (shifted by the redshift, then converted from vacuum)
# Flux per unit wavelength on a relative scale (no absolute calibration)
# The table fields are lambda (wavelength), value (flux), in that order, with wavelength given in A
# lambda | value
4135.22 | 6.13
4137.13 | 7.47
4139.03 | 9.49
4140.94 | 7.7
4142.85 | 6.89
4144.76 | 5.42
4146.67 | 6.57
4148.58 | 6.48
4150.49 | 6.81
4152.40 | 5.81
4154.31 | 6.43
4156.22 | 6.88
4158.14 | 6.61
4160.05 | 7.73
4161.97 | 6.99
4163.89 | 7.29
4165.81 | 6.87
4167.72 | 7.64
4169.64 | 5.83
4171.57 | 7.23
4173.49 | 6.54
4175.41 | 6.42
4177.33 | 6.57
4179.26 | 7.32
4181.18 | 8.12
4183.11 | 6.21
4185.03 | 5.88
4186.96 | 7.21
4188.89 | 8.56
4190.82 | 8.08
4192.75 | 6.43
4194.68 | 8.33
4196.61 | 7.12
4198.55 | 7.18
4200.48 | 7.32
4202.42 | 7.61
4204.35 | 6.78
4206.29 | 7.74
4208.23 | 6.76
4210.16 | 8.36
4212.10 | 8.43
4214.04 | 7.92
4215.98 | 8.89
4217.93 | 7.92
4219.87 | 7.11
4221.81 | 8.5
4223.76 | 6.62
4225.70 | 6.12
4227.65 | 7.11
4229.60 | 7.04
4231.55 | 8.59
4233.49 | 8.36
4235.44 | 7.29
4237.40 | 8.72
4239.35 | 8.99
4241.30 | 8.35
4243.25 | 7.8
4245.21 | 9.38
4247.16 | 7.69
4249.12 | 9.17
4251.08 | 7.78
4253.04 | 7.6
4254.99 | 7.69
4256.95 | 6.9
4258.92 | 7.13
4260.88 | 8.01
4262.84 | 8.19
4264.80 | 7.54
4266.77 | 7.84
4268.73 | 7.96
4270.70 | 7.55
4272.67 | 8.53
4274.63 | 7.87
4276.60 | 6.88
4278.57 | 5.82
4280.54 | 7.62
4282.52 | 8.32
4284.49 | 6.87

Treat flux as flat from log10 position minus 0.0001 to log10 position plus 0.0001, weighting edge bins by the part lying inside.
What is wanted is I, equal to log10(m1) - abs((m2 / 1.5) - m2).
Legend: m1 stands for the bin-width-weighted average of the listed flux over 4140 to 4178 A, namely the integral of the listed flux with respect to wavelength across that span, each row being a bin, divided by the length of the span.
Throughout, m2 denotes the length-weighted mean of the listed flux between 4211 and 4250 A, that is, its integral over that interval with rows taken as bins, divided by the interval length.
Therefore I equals -1.84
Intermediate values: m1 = 6.7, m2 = 8.00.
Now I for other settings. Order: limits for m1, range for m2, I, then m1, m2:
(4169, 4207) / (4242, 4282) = -1.73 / 7.1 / 7.76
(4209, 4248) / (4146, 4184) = -1.37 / 8.0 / 6.82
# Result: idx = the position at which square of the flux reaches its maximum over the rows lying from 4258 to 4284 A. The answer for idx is 4272.67 A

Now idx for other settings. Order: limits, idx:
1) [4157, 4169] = 4160.05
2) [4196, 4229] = 4215.98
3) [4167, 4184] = 4181.18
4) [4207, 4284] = 4245.21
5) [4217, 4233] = 4231.55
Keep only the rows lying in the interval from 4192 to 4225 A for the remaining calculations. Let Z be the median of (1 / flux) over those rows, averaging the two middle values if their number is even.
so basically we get 0.131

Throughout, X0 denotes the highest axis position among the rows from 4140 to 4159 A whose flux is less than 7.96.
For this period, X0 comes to 4158.14 A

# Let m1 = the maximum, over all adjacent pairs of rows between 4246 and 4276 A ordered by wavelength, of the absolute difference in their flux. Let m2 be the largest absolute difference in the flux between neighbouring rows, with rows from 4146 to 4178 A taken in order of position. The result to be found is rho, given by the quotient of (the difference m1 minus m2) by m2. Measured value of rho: -0.2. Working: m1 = 1.48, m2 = 1.81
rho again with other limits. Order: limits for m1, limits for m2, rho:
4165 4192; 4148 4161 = 0.7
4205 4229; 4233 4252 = 0.1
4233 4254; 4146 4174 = -0.1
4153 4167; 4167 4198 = -0.4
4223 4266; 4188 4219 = -0.1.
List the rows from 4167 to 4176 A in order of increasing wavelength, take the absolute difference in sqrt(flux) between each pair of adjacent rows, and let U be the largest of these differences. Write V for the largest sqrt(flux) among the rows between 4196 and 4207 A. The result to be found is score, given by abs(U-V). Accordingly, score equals 2.43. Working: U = 0.35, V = 2.78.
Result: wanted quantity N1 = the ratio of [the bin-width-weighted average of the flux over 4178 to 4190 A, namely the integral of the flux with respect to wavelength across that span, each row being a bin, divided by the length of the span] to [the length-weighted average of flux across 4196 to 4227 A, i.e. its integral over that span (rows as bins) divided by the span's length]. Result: 0.96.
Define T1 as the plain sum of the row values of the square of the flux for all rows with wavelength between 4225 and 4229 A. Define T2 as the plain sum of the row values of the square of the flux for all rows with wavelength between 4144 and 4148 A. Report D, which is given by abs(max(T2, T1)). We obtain 88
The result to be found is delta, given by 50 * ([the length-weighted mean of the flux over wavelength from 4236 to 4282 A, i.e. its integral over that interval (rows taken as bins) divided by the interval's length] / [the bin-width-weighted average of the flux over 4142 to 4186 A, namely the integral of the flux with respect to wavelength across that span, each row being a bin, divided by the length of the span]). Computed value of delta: 58.5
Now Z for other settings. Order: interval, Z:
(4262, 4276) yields 0.127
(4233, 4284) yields 0.128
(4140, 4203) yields 0.145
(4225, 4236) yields 0.139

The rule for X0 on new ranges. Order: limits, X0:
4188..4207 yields 4206.29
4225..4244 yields 4243.25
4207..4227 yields 4225.70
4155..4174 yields 4173.49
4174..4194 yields 4192.75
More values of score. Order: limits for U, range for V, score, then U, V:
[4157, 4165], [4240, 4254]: 2.85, 0.21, 3.06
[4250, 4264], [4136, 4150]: 2.92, 0.16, 3.08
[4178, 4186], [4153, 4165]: 2.42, 0.36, 2.78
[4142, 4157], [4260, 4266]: 2.57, 0.30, 2.86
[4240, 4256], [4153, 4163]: 2.49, 0.29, 2.78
